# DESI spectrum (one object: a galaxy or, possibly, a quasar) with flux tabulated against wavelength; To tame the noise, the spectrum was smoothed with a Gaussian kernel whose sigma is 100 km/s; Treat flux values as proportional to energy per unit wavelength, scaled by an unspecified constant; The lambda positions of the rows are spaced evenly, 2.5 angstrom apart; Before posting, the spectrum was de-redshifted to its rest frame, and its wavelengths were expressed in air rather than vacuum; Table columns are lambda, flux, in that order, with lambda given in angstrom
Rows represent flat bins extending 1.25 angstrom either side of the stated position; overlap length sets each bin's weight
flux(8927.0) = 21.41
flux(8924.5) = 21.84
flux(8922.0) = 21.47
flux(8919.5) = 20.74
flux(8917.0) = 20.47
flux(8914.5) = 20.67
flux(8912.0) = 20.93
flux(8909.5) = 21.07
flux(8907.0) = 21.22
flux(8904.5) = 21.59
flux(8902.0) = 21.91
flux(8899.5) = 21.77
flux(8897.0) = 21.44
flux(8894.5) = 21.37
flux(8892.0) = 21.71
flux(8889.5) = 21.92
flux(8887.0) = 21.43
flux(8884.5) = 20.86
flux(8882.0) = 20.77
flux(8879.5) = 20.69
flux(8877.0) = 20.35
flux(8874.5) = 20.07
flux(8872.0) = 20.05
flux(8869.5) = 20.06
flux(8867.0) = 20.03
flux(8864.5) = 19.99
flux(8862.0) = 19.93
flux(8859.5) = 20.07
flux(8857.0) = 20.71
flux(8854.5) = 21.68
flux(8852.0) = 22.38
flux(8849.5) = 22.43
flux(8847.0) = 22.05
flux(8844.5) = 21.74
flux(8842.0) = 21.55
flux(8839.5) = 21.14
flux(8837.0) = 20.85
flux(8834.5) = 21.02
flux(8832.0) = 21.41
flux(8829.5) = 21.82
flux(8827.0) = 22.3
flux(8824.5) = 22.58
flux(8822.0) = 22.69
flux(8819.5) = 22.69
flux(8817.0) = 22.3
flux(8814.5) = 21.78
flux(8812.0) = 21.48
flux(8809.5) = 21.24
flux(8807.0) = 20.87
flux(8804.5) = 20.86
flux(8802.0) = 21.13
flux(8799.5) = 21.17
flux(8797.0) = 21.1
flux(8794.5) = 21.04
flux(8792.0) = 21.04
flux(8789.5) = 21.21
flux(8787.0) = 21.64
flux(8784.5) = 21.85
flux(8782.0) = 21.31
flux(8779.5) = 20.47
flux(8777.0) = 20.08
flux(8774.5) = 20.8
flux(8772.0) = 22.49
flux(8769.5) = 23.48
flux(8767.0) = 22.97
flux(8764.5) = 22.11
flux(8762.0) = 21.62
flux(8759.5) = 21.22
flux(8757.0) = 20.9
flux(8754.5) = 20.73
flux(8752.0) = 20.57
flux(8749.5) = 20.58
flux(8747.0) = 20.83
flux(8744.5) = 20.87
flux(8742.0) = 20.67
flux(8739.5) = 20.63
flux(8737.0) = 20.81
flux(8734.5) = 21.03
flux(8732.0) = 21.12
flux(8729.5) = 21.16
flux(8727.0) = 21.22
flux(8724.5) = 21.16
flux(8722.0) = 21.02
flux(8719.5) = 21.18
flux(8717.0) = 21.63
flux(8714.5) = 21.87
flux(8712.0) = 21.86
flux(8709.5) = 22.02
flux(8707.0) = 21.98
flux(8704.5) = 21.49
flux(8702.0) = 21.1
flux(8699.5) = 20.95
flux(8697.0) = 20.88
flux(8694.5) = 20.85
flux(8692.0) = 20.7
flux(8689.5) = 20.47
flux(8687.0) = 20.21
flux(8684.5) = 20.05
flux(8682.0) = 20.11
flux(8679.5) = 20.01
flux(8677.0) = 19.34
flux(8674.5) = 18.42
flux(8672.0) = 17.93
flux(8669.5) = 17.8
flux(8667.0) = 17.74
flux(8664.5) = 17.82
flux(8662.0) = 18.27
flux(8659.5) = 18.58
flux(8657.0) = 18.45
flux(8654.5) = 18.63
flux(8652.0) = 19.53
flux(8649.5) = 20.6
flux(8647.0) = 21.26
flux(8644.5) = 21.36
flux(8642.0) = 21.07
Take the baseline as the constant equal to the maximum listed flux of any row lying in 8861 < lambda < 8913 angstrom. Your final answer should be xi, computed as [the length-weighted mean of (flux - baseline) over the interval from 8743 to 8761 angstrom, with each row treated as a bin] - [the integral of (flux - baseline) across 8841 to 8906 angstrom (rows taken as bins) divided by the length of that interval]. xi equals -0.27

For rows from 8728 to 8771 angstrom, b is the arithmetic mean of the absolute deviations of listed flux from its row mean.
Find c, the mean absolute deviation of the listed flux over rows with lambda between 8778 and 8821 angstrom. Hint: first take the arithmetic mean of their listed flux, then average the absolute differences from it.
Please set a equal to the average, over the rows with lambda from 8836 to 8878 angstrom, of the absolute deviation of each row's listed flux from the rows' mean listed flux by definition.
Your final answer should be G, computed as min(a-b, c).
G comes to 0.19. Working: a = 0.80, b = 0.61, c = 0.4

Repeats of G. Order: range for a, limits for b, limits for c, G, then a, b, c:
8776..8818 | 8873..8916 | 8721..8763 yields -0.09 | 0.37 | 0.46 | 0.2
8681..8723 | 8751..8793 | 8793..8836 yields -0.19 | 0.53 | 0.71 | 0.6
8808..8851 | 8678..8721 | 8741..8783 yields -0.08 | 0.50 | 0.58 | 0.7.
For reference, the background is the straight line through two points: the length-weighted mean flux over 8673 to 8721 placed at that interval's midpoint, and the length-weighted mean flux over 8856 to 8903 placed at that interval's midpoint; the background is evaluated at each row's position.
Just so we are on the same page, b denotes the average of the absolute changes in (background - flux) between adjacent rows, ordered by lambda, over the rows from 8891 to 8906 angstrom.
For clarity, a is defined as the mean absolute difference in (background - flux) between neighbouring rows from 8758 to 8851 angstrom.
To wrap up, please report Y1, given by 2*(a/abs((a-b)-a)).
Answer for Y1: 3.2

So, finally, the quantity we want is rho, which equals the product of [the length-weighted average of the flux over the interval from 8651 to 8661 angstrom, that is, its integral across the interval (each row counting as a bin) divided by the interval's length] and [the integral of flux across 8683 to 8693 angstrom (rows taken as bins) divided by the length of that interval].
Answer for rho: 382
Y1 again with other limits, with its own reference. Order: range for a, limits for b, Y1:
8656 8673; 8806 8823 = 1.3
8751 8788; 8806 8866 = 3.5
